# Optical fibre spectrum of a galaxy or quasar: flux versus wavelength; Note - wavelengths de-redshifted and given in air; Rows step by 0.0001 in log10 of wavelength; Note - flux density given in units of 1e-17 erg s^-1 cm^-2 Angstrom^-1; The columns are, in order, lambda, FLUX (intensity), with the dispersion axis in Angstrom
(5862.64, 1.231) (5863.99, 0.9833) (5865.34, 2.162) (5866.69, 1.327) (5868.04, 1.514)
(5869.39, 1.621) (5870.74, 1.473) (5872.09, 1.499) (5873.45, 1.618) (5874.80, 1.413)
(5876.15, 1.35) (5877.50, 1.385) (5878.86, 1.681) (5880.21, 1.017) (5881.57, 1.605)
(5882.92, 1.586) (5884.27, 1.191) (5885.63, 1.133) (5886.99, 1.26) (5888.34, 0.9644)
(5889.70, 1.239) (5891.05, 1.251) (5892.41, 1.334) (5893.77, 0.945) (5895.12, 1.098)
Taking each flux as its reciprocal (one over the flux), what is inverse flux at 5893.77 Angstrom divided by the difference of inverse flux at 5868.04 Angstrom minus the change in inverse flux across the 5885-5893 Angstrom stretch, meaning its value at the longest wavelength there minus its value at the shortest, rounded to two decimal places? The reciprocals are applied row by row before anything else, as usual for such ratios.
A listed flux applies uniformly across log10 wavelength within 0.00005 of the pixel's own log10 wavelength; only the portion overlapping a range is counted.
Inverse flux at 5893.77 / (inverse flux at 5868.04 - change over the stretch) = 1.33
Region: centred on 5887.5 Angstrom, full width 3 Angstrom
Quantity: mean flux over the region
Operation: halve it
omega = 0.56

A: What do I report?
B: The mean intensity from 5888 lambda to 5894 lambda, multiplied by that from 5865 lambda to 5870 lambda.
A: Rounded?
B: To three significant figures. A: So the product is 1.90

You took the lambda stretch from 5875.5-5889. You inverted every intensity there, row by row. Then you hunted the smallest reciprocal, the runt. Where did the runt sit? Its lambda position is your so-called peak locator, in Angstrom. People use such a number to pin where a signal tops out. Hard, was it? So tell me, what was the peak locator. 5878.86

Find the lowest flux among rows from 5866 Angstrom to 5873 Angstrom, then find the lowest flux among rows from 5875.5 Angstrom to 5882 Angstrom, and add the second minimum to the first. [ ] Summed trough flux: 2.34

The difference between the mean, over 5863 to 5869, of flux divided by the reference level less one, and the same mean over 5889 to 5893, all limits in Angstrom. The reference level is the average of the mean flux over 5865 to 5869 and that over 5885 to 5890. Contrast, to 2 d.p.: 0.16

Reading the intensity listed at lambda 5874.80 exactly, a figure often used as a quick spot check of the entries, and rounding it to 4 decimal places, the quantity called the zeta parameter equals 1.4130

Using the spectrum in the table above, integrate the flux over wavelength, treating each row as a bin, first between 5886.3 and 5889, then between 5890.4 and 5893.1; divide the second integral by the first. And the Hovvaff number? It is 1.2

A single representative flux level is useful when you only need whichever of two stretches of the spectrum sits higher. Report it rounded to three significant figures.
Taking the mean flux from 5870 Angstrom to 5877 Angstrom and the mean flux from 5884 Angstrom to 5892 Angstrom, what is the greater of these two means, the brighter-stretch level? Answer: 1.47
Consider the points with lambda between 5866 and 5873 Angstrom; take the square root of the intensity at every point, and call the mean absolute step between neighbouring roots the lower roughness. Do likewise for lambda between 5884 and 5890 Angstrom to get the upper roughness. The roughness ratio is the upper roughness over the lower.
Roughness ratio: 1.86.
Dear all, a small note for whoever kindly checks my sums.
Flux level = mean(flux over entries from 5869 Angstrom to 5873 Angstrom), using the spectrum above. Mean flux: 1.5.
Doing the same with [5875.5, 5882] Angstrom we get 1.4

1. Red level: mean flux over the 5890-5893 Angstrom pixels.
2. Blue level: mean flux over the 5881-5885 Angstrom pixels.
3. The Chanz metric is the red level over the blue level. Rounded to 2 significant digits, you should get 0.88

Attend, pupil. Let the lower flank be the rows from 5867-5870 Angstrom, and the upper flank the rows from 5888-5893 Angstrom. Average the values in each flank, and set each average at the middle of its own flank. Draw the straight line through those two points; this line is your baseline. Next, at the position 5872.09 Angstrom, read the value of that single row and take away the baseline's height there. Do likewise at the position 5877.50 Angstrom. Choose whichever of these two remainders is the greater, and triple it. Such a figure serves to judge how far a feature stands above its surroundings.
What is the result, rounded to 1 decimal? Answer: 0.0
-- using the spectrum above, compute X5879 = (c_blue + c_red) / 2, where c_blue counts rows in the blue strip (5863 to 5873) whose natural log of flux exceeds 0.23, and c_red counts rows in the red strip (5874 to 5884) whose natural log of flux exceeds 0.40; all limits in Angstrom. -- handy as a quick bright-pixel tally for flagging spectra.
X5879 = 4.5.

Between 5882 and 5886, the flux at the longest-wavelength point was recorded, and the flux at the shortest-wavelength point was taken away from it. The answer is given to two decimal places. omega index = -0.45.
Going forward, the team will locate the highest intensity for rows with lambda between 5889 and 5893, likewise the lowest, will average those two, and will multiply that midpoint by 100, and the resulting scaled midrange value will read 129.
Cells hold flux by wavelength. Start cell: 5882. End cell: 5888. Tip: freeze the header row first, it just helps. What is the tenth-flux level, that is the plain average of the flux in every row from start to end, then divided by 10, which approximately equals 0.129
